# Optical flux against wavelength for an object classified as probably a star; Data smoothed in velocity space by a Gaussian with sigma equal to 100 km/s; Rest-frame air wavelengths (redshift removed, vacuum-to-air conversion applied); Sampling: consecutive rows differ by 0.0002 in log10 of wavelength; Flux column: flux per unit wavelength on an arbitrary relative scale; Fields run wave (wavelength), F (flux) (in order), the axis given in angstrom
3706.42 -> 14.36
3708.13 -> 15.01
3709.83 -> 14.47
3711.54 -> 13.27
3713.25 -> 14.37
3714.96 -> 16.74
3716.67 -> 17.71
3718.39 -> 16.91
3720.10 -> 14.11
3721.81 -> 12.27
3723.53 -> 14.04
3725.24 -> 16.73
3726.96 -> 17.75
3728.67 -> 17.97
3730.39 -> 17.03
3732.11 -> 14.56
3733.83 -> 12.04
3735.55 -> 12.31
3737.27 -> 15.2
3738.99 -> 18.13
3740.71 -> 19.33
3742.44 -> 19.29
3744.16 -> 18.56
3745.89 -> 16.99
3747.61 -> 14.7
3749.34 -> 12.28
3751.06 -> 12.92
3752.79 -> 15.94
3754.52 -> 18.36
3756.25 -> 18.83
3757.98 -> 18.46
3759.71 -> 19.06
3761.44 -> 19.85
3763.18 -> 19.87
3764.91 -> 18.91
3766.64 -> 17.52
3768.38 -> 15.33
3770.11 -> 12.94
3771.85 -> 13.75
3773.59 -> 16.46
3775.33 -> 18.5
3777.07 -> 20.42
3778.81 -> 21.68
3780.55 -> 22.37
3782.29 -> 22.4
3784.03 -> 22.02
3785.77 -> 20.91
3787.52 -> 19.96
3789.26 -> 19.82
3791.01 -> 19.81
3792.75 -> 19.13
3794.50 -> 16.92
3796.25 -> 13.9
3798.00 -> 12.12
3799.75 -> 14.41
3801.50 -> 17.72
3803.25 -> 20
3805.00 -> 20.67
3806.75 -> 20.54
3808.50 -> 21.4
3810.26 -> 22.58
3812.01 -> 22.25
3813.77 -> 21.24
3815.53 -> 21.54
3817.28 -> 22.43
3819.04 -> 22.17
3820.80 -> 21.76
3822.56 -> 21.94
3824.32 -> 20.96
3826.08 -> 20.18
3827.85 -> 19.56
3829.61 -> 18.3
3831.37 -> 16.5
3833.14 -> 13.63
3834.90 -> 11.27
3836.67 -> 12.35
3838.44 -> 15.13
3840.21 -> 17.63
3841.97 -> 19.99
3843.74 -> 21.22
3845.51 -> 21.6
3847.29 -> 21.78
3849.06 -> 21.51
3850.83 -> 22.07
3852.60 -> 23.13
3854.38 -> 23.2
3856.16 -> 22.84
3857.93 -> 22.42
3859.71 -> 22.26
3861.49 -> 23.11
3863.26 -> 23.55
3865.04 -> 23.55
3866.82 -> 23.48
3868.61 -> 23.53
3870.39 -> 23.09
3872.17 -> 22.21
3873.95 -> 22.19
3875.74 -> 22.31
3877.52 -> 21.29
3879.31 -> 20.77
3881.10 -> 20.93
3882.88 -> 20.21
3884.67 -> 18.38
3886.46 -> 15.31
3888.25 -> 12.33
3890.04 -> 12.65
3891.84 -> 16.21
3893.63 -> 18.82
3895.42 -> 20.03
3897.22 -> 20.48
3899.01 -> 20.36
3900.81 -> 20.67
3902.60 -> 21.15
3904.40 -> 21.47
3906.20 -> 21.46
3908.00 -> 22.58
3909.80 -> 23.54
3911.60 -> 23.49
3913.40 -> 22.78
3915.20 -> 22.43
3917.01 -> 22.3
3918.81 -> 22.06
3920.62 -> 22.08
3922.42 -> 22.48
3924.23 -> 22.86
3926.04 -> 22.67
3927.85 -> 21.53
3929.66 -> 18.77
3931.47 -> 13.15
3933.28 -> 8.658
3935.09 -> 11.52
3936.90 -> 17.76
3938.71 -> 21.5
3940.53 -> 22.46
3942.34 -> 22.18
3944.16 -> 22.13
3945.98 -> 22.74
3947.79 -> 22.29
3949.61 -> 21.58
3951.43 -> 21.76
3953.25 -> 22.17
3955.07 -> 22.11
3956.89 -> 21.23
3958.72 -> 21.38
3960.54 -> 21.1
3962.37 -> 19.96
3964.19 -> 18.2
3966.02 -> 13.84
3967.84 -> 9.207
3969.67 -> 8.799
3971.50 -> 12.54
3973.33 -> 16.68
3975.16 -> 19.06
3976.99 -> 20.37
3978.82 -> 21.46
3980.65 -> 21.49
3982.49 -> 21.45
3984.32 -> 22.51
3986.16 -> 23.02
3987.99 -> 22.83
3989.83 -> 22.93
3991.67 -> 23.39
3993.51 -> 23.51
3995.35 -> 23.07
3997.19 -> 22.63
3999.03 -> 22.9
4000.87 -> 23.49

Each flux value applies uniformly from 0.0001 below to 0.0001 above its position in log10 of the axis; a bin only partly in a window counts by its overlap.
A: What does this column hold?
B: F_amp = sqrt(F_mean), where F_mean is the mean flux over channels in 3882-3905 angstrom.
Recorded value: 4.3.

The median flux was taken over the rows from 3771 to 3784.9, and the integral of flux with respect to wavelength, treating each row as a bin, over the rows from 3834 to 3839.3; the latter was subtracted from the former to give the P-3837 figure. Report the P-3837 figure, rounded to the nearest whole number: -47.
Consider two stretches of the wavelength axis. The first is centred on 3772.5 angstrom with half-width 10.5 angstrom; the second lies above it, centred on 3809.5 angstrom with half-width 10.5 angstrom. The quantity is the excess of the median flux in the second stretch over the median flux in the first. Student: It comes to 2.6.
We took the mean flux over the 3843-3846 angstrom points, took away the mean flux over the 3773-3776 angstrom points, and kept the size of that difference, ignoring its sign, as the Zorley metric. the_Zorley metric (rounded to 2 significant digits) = 3.9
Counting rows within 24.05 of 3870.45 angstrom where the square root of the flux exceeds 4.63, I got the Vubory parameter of 17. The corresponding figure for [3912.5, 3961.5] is 19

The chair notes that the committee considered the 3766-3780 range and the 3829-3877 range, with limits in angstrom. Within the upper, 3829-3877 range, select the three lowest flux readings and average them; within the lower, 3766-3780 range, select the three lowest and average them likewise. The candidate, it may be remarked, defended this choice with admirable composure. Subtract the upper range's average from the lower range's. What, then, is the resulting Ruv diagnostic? 2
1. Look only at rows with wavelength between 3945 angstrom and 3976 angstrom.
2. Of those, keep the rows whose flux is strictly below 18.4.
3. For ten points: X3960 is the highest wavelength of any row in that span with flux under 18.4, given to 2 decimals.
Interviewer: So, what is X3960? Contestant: 3973.33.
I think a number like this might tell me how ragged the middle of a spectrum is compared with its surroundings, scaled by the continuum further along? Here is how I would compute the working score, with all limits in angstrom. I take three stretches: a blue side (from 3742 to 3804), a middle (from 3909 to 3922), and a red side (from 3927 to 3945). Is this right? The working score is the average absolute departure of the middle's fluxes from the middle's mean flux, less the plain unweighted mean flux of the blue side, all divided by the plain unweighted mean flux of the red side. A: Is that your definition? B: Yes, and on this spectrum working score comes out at -0.96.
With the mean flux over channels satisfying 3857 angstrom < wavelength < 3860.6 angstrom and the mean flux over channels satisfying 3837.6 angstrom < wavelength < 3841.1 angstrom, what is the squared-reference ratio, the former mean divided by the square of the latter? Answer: 0.083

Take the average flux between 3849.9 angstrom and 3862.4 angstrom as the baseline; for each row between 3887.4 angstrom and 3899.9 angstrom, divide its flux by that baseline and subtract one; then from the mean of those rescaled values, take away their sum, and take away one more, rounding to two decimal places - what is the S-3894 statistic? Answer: 0.44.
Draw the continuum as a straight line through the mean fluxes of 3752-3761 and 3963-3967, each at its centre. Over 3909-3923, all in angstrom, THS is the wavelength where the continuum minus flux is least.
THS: 3909.80 angstrom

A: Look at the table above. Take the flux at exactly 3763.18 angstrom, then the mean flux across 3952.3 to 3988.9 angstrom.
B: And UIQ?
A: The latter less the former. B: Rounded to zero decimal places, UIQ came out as -1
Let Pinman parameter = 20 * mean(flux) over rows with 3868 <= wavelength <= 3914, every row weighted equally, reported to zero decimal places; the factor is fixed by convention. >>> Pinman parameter 406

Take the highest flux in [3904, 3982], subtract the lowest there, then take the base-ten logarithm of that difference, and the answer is 1.17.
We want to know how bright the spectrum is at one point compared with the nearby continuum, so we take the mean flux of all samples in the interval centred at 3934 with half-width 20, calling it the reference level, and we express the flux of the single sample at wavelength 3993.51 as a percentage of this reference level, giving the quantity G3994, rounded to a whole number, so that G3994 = 116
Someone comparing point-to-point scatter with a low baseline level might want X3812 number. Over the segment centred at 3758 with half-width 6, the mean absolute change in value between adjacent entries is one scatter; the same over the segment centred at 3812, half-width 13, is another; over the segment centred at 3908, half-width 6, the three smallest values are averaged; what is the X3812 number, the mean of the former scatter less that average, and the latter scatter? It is -10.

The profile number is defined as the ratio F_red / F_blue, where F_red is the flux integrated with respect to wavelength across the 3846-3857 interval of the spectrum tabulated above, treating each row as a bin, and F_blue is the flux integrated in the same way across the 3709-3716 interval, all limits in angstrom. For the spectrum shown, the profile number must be 2.4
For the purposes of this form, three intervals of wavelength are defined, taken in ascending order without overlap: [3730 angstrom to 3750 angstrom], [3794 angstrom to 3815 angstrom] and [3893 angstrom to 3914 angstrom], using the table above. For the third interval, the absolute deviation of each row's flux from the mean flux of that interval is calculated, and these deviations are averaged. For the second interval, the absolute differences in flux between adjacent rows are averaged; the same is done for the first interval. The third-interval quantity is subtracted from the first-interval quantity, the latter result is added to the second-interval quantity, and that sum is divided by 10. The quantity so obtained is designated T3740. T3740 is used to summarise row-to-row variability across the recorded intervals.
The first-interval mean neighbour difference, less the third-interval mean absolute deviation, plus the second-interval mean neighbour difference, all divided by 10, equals 0.21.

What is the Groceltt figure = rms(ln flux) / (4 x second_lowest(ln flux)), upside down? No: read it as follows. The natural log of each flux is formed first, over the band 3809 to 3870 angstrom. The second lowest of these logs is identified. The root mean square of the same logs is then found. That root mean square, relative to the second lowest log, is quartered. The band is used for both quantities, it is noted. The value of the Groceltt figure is 0.300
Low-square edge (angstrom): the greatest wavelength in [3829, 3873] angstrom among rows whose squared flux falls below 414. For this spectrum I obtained 3841.97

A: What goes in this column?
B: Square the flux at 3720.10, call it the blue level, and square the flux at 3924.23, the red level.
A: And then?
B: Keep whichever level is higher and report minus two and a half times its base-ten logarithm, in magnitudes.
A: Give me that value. -6.80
